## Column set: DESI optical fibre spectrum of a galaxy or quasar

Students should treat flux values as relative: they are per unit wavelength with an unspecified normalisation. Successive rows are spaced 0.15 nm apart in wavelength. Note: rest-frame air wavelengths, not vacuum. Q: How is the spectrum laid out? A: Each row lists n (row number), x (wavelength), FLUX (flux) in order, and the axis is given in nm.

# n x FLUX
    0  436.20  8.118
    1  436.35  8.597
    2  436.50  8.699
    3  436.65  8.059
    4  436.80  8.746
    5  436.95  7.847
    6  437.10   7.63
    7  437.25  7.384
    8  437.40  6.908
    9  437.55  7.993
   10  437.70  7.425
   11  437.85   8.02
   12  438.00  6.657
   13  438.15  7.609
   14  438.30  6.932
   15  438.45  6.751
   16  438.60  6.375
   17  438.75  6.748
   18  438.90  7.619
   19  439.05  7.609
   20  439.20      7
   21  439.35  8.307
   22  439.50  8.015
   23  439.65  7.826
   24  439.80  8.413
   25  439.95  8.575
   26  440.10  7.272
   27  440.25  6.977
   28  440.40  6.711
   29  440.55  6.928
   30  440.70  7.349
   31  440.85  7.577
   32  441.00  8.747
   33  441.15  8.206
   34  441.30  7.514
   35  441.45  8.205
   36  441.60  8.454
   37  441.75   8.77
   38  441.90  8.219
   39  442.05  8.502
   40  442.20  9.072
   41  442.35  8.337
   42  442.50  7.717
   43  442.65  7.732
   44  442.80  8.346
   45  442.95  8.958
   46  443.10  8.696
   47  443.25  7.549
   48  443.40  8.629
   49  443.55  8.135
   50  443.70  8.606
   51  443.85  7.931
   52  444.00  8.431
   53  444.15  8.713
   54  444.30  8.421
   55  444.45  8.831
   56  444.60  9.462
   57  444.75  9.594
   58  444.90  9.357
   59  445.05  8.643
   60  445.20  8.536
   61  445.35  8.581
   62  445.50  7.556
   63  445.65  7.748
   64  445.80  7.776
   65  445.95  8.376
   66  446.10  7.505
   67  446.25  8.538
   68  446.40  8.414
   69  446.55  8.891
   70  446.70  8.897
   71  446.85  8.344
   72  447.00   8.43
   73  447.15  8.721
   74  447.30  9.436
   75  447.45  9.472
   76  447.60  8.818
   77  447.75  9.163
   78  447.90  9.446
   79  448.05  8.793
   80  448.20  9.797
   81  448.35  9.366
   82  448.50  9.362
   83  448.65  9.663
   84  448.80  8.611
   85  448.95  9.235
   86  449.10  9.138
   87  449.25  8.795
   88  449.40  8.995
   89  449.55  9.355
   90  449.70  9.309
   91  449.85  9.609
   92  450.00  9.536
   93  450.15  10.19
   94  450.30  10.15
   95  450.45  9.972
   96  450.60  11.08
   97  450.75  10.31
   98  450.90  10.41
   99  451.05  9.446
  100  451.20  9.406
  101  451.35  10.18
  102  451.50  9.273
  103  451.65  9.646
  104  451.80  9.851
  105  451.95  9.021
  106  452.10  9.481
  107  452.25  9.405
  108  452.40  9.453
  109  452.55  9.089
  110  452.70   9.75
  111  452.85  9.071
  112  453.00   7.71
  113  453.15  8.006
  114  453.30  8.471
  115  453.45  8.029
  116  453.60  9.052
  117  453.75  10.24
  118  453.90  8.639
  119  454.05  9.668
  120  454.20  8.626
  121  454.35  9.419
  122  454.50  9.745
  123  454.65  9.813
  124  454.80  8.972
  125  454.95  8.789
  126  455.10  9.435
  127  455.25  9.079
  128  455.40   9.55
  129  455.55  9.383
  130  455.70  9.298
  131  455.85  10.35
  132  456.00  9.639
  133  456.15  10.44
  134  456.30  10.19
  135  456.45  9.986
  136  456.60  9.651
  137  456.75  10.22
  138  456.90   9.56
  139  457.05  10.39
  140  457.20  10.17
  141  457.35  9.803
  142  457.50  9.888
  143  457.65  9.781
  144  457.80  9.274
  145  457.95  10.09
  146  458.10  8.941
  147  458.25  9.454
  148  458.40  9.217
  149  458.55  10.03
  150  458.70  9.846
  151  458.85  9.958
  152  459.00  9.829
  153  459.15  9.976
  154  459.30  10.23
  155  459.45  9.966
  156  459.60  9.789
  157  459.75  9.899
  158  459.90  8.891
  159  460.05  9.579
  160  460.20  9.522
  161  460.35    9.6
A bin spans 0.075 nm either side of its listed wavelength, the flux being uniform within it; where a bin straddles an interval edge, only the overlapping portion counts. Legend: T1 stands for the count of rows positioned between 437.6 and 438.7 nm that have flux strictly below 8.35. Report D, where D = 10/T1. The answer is 1.4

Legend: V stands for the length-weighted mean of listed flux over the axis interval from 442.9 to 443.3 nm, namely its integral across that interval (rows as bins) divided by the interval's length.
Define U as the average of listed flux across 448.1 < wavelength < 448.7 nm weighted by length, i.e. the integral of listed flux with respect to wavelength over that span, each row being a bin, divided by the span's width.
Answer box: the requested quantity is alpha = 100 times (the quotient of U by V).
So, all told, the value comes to 113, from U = 9.5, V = 8.4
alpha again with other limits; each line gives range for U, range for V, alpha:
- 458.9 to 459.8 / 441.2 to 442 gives 121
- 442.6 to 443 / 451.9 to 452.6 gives 90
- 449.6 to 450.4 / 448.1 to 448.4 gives 102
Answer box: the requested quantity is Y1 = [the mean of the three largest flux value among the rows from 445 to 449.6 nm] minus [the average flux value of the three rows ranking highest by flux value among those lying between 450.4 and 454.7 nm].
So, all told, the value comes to -1.0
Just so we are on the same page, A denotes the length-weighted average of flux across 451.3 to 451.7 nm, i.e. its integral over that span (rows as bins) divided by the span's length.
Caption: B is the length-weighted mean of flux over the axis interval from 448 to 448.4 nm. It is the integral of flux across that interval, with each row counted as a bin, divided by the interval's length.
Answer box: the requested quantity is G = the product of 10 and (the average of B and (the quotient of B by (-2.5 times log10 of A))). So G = 27.8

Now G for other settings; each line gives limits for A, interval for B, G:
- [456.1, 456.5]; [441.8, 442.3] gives 25.9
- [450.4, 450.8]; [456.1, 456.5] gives 31.0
